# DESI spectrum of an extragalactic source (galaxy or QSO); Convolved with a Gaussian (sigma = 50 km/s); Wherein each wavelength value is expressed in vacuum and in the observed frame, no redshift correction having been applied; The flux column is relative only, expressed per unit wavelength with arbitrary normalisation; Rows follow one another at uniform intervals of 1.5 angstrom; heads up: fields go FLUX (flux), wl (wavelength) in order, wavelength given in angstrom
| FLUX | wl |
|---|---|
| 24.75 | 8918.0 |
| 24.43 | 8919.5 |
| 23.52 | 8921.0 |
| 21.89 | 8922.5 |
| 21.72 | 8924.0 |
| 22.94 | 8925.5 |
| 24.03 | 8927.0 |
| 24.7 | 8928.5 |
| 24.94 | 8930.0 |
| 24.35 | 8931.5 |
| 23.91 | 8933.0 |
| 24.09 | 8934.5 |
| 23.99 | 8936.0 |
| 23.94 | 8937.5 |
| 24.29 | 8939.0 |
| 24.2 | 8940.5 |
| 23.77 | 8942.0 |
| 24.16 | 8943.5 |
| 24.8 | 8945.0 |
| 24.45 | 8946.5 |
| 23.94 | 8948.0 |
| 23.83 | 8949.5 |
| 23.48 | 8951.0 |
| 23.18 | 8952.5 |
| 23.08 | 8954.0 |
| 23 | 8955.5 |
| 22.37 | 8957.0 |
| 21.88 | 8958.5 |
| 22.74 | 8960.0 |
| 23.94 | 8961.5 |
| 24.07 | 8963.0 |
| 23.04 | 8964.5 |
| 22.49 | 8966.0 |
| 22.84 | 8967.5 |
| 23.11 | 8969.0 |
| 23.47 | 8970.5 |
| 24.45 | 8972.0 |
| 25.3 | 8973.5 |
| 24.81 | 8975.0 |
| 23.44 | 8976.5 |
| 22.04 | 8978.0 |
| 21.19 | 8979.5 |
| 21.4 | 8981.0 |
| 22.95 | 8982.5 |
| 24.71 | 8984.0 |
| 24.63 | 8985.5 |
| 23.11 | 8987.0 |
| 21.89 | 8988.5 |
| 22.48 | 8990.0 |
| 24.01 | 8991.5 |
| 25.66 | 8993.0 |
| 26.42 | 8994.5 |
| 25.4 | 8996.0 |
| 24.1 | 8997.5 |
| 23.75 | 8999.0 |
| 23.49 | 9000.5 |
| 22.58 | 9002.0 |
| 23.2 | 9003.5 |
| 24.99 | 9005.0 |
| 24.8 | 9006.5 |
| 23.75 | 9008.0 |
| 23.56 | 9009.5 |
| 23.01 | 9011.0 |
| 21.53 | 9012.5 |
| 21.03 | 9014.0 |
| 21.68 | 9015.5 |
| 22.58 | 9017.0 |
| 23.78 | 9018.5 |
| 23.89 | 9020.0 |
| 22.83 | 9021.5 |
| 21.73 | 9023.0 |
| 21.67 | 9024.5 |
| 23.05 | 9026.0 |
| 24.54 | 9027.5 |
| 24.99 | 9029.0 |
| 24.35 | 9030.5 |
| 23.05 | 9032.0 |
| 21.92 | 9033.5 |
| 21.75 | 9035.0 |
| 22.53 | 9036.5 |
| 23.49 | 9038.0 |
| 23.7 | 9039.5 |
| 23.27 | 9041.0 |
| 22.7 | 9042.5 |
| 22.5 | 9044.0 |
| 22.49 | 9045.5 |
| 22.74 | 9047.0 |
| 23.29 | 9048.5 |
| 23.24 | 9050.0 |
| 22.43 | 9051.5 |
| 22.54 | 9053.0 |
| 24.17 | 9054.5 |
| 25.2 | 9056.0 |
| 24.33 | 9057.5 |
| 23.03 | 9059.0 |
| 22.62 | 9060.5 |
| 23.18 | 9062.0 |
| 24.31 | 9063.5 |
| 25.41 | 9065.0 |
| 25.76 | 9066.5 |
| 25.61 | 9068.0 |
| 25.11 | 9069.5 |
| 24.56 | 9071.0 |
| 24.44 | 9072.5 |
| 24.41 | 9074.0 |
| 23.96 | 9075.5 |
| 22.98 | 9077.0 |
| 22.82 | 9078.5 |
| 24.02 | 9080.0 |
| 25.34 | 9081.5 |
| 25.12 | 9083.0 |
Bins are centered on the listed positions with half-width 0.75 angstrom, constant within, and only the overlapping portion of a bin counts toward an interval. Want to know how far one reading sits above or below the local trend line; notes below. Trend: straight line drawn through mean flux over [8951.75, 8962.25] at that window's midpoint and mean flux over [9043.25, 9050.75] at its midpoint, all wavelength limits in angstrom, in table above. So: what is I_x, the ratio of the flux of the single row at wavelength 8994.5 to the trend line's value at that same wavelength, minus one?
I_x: 0.16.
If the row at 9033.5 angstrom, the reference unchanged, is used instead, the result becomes -0.04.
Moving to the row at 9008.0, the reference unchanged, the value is 0.04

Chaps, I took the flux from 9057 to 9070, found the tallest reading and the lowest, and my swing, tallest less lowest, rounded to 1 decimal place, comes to 3.1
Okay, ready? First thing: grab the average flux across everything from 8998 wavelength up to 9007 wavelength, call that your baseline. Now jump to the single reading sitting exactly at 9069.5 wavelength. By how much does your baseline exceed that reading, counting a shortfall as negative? -1.3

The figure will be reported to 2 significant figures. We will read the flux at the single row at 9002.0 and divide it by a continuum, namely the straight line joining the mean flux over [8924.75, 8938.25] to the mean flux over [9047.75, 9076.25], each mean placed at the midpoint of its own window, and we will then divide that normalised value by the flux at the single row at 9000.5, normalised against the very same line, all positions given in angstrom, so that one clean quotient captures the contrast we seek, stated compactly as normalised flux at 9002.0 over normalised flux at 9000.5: 0.96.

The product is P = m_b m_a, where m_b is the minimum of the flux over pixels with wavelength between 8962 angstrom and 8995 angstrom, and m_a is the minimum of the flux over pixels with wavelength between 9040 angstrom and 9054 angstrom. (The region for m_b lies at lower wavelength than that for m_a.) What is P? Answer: 475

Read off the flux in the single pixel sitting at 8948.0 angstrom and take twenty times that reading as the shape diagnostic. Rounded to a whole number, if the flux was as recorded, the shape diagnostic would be 479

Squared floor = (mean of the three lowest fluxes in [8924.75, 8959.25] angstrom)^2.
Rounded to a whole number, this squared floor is 502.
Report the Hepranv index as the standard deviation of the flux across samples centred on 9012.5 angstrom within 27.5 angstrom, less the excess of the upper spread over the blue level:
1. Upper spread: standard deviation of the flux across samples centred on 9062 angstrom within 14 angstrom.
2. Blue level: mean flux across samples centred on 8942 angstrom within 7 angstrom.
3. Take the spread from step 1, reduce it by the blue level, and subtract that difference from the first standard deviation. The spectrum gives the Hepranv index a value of 24.4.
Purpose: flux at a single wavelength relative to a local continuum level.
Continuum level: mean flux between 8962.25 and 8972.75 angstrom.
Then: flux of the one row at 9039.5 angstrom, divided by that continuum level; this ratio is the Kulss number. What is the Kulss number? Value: 1.01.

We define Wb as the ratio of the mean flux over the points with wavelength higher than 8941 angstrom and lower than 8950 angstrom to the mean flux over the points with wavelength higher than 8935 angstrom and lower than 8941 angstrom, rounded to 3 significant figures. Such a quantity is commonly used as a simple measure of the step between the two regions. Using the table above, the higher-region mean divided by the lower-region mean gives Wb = 1.00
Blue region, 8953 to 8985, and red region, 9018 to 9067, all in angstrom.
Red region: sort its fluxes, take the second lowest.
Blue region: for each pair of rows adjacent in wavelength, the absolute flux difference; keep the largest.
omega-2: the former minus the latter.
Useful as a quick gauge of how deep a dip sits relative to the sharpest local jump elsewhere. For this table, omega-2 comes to 20.0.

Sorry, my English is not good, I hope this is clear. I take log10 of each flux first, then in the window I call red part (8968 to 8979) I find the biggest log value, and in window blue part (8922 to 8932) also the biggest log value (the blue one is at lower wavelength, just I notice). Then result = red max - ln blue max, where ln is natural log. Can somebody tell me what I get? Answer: 1.07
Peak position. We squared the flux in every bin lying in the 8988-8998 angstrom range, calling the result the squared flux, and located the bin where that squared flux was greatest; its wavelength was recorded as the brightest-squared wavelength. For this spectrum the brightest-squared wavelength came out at 8994.5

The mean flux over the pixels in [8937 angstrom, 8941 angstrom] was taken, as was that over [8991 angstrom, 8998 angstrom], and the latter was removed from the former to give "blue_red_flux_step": -1.0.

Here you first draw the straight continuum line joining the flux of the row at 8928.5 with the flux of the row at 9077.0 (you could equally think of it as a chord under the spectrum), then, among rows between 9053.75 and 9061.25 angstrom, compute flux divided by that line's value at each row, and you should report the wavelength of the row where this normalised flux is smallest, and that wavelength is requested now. 9060.5 angstrom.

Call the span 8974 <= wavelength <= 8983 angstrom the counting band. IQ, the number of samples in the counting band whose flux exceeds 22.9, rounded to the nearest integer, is 3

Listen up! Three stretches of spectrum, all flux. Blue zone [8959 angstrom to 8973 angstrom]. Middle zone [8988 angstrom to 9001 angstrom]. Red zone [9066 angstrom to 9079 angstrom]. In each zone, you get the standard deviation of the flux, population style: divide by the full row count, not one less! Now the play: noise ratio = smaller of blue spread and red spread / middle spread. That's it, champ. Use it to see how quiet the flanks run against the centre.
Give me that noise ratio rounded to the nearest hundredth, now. 0.45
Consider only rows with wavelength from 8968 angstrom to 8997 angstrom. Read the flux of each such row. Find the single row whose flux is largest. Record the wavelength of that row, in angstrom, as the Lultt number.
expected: 8994.5 angstrom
